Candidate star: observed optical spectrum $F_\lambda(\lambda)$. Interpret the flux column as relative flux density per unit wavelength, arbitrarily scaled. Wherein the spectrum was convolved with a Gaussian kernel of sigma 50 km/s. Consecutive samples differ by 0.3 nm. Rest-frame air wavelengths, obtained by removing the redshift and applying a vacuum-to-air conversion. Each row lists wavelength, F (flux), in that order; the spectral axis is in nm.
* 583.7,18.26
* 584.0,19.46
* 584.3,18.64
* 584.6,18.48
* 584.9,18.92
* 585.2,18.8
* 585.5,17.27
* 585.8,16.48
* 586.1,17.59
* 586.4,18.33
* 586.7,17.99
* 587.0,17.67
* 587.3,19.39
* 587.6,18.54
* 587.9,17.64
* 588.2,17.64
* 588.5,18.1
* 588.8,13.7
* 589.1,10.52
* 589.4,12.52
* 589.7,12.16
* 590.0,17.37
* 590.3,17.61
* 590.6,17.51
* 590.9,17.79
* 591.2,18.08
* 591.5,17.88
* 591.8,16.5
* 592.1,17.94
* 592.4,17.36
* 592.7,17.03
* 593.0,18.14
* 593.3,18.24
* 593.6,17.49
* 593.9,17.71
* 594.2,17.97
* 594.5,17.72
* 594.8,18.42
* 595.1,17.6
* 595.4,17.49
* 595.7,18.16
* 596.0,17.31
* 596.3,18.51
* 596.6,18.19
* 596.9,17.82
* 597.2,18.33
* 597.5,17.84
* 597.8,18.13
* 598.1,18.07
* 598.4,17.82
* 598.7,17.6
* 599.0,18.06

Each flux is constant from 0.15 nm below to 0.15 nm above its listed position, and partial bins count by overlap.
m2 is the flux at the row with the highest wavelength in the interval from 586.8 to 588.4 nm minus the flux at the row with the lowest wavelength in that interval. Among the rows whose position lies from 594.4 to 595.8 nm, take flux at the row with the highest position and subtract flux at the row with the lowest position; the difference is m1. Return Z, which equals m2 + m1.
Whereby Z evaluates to 0.4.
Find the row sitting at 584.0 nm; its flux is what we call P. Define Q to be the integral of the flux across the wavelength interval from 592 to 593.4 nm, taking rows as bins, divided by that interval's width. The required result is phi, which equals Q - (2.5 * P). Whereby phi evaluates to -30.9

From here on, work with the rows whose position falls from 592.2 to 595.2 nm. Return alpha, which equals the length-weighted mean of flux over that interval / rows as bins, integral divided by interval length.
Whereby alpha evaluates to 17.8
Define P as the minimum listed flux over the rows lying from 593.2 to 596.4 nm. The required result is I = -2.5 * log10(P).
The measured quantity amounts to -3.1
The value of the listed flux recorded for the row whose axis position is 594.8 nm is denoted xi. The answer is 18.42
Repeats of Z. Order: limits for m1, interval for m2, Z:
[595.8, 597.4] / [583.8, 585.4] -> 0.4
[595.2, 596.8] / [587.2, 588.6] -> -0.6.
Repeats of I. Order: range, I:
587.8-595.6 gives -2.6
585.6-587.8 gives -3.0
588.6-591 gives -2.6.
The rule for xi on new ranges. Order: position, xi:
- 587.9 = 17.64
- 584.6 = 18.48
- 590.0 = 17.37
